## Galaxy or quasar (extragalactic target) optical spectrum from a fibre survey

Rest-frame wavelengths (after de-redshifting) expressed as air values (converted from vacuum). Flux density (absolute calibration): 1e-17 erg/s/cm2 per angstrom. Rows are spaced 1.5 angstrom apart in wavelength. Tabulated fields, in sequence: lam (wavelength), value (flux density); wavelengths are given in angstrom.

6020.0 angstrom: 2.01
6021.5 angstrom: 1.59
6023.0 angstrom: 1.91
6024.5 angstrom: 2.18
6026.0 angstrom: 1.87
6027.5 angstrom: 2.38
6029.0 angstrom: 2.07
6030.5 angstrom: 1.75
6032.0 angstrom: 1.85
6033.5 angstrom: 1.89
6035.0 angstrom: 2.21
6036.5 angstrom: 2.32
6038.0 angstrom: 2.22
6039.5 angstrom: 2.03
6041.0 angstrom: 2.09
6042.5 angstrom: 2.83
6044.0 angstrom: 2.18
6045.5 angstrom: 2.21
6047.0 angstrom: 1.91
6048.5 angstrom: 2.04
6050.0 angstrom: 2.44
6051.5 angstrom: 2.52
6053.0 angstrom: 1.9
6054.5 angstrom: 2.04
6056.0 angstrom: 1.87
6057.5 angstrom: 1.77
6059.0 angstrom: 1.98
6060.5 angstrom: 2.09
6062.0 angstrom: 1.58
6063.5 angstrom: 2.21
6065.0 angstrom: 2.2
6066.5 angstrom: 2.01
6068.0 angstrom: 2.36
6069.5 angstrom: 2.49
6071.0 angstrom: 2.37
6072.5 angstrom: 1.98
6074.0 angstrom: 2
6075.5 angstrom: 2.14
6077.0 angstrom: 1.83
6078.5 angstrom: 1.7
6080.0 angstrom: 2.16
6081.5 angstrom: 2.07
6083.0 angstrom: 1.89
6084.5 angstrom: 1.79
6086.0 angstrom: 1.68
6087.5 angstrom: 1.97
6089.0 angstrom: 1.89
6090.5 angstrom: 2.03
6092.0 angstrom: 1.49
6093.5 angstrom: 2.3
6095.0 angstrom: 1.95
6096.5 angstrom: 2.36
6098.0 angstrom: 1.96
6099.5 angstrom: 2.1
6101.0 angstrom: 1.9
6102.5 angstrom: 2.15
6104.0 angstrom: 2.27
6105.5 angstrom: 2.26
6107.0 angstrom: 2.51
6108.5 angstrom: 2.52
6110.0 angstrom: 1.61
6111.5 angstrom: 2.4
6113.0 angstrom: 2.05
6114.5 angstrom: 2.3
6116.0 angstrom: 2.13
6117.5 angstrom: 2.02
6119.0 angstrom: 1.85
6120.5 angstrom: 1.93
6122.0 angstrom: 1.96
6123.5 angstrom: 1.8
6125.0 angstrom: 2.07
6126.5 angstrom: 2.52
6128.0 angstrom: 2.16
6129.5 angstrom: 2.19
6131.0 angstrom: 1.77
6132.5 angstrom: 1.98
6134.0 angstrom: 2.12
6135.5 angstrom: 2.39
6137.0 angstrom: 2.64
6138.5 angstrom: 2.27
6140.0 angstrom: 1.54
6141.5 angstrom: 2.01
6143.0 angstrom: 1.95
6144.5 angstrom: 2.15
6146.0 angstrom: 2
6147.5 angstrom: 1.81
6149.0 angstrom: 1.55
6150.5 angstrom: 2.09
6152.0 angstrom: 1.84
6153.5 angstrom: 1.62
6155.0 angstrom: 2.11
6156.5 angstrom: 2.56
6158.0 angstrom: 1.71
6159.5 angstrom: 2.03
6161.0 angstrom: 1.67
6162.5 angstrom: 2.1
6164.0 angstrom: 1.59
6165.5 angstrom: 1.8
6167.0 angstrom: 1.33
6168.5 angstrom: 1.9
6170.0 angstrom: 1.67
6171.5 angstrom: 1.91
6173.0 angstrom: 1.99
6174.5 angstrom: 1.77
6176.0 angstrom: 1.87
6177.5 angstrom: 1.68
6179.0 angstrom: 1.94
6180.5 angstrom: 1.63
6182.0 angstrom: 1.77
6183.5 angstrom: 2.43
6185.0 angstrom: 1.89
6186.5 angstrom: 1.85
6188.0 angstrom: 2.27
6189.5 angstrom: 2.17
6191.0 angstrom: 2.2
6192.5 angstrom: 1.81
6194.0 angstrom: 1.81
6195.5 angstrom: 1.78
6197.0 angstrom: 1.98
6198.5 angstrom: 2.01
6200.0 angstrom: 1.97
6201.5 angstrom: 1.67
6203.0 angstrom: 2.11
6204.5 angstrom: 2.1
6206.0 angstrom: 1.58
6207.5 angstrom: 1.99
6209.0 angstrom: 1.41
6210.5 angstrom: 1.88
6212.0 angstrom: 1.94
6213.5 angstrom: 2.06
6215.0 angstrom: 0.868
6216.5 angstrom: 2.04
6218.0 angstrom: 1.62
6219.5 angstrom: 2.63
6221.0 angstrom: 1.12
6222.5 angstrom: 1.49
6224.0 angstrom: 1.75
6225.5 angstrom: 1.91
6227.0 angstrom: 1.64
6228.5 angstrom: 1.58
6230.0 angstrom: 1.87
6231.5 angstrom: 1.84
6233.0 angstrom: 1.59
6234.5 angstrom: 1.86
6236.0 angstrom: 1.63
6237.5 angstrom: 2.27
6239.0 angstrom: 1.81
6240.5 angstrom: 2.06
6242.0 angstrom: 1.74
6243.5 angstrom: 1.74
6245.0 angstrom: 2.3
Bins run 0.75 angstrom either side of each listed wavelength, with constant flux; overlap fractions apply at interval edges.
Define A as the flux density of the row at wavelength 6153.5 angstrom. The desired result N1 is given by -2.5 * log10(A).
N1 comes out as -0.52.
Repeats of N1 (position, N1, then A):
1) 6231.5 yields -0.66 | 1.84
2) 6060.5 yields -0.80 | 2.09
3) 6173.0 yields -0.75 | 1.99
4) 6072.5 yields -0.74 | 1.98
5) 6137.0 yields -1.05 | 2.64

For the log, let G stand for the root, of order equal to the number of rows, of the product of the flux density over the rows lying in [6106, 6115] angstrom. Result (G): 2.2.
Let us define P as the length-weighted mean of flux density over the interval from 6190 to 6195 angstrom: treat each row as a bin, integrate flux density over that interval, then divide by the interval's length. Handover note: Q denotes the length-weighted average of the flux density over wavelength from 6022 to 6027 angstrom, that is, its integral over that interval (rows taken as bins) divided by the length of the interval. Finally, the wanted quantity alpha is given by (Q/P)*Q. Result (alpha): 2.03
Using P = 1.94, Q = 1.99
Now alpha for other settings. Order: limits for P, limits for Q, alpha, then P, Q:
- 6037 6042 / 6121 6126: 1.80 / 2.16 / 1.97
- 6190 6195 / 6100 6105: 2.30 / 1.94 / 2.11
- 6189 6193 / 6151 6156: 1.75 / 2.07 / 1.90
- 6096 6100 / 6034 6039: 2.32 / 2.13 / 2.22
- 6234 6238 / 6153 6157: 2.31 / 1.90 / 2.10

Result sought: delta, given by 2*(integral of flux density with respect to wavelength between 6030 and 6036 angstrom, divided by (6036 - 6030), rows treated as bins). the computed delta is 3.9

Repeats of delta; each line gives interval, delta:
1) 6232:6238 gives 3.6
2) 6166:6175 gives 3.5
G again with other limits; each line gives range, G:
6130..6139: 2.2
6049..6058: 2.1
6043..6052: 2.2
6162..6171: 1.7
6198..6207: 1.9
